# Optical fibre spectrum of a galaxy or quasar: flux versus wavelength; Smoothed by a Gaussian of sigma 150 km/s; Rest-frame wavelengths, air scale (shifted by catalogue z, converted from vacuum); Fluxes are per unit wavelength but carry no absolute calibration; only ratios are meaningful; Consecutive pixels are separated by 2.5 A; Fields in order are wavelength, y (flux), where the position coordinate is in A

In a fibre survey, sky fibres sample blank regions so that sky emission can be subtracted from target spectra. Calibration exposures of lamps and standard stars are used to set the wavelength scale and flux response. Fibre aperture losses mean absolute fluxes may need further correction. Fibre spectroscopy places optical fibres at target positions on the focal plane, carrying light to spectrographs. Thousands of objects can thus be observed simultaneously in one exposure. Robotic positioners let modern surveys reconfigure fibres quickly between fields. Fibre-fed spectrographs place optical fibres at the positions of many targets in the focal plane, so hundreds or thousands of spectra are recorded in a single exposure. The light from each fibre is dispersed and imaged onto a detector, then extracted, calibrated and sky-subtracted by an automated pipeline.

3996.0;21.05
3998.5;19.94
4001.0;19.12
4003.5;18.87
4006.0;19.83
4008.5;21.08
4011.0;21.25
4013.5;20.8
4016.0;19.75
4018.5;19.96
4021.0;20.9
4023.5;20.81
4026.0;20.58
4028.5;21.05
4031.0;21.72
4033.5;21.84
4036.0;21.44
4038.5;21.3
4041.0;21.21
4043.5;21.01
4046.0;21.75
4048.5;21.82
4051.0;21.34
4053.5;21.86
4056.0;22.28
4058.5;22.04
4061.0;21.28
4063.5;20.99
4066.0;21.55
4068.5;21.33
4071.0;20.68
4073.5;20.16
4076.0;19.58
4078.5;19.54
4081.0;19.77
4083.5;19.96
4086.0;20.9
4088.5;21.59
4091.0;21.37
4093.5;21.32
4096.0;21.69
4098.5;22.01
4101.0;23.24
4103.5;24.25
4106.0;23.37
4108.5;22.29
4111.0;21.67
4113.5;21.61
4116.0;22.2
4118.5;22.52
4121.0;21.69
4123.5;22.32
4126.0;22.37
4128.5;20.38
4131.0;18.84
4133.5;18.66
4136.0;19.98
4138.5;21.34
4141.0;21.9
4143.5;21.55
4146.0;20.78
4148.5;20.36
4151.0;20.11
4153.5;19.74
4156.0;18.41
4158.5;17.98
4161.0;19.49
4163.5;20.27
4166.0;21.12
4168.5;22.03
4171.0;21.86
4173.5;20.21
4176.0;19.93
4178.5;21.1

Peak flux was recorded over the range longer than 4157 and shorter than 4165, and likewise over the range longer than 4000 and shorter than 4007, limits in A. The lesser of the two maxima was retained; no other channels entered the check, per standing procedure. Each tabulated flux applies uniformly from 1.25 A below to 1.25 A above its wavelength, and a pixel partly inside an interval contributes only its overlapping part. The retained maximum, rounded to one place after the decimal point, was 19.8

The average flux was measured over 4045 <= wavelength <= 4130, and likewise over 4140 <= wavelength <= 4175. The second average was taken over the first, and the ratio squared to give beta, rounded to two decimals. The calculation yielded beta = 0.90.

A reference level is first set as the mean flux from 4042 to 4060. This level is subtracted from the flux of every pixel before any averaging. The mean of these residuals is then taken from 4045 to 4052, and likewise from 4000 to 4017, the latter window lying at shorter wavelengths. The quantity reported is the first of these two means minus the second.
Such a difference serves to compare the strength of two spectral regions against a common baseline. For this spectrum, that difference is 1.5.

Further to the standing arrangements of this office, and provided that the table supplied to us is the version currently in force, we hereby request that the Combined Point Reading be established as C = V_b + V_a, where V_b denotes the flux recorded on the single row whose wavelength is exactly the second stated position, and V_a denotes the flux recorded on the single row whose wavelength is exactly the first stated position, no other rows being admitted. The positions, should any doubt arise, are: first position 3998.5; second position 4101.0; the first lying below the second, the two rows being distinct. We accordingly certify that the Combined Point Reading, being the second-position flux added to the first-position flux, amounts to 43.2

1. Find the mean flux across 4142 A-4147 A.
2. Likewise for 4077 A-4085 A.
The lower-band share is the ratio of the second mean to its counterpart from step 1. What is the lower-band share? 0.93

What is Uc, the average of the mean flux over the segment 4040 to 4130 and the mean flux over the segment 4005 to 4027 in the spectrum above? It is 21.0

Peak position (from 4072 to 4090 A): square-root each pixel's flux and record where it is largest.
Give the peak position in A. 4088.5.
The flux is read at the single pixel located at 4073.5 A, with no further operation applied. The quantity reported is 20.16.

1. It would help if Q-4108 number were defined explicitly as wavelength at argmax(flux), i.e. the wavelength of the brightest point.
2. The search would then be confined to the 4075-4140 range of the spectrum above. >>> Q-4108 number 4103.5 A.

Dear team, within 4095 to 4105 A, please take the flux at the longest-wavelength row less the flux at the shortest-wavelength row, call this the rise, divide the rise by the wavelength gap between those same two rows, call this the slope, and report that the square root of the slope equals 0.58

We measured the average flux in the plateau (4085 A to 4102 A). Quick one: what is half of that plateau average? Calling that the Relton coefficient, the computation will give 10.9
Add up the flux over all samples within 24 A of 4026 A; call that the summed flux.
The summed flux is 397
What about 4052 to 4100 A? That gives 400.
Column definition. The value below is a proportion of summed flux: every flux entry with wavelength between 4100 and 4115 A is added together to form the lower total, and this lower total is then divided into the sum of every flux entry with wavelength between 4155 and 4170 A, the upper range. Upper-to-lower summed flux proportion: 0.87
